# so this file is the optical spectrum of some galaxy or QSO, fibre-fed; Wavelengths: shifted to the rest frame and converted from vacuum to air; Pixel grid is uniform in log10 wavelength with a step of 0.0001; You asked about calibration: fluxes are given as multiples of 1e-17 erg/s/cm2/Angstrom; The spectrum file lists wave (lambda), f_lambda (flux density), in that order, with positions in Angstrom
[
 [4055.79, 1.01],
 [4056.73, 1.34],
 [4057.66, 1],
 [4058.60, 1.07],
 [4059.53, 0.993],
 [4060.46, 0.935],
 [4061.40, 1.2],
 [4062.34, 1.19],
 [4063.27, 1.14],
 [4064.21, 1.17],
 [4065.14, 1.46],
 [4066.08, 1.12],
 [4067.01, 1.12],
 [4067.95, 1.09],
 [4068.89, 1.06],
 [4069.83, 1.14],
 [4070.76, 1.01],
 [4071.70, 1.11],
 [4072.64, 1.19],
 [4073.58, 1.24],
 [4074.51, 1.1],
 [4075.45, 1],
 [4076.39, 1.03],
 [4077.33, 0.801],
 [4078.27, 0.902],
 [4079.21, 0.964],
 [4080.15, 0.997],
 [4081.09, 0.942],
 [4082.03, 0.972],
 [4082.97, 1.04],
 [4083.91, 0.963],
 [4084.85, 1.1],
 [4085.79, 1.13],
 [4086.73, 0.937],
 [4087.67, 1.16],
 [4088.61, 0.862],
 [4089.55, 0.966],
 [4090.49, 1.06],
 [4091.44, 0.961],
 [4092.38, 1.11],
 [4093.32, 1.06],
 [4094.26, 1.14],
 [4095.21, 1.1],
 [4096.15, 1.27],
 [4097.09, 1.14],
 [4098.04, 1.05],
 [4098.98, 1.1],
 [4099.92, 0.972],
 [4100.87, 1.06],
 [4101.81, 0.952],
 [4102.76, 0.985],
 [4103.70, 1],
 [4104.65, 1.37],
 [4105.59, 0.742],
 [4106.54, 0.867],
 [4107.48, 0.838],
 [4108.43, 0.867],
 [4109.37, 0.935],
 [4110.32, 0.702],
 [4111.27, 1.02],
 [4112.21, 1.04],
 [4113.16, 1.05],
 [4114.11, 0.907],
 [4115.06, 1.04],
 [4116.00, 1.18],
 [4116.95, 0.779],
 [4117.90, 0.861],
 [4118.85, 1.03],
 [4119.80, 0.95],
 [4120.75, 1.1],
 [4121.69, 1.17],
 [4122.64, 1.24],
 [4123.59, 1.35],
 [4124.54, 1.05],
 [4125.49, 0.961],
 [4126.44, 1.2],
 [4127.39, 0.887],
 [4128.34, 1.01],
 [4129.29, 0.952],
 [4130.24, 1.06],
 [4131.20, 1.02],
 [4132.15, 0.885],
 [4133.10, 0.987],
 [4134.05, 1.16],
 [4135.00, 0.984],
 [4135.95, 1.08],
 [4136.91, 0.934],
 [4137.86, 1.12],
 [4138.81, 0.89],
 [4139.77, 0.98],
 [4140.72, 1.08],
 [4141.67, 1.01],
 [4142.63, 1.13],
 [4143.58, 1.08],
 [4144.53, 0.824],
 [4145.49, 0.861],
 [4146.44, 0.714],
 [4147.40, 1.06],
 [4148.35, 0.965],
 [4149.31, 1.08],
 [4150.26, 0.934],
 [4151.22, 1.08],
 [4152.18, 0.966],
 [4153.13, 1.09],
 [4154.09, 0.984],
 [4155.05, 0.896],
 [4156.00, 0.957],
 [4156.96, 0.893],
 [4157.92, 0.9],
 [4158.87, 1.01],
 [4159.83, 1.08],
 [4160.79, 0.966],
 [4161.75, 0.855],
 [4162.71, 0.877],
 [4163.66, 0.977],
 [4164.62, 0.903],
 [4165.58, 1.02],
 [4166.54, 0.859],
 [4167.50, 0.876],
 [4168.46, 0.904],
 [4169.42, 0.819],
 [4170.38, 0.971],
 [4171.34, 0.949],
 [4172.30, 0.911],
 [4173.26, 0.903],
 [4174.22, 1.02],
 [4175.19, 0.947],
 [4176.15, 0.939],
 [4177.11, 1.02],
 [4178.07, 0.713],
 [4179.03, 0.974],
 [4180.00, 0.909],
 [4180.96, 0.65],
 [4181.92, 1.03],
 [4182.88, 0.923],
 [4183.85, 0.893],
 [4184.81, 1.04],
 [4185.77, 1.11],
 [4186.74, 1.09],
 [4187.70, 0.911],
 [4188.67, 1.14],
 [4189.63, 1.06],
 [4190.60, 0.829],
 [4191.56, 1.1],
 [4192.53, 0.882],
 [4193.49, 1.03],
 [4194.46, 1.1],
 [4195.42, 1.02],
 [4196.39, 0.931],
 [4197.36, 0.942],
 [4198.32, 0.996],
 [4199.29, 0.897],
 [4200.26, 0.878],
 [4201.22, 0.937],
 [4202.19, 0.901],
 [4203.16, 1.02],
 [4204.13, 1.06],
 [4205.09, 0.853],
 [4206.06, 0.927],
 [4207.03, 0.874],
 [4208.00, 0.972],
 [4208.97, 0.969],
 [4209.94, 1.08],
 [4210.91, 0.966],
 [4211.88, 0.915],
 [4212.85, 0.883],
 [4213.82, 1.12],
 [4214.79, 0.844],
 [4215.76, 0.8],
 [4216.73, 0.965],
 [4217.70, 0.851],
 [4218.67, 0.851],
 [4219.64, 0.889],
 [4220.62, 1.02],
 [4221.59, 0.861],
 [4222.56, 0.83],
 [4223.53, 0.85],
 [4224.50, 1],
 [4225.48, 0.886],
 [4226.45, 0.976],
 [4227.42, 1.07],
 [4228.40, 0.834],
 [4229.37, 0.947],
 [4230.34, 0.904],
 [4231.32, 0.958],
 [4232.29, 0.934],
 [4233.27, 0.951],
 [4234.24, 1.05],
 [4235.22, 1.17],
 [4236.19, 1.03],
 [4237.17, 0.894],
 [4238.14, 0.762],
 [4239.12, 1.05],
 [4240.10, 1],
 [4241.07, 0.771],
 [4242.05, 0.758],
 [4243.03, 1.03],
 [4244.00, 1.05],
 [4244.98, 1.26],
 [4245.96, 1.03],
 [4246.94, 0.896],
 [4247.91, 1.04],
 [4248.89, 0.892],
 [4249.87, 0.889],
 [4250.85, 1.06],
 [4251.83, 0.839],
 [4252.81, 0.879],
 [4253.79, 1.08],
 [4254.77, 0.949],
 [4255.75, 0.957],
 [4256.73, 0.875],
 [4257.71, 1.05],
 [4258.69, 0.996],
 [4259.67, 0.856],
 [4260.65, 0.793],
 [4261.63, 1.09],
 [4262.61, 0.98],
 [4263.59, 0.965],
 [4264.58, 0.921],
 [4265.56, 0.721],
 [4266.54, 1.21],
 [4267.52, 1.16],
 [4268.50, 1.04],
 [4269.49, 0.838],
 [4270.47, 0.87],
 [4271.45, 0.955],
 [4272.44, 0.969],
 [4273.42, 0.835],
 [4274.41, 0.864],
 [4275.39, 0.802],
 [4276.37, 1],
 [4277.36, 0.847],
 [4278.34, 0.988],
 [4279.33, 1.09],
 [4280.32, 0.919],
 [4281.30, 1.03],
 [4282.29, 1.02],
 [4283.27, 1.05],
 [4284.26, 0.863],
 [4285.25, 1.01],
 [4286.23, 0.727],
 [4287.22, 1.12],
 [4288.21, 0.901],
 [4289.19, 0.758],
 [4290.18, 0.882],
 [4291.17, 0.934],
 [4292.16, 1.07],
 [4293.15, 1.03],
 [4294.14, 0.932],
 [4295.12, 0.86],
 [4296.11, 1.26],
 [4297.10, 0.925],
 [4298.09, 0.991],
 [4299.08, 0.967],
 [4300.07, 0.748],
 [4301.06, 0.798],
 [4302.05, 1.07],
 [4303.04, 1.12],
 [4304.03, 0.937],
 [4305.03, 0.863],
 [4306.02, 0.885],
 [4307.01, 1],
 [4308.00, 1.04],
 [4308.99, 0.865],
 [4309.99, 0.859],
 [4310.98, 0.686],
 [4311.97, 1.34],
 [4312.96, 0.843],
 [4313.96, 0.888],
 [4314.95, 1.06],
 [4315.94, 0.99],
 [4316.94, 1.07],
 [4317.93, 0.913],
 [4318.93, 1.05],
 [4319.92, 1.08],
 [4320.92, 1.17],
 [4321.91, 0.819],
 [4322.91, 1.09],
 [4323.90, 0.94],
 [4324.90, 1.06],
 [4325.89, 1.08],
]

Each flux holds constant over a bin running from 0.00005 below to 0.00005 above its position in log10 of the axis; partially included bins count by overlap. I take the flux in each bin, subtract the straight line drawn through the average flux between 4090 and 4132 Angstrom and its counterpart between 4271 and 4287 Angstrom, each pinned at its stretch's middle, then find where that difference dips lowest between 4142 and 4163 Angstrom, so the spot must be 4146.44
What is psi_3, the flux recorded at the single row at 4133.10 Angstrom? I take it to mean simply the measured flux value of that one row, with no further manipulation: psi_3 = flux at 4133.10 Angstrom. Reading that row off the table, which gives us 0.987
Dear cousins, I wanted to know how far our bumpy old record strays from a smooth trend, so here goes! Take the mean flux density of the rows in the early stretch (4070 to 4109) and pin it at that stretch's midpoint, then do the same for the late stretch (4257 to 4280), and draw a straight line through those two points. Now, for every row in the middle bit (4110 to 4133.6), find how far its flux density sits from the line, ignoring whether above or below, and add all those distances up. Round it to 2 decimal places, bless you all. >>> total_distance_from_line 2.62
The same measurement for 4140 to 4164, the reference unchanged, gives 2.10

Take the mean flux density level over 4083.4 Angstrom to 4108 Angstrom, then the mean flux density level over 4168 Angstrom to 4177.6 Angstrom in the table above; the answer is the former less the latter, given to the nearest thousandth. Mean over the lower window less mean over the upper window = 0.096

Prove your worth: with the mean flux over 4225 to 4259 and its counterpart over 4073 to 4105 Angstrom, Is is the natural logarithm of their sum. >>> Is 0.696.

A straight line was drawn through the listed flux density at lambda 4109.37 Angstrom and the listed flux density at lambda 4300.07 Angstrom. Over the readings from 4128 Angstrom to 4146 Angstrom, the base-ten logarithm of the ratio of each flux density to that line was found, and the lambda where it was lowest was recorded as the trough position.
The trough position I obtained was 4144.53 Angstrom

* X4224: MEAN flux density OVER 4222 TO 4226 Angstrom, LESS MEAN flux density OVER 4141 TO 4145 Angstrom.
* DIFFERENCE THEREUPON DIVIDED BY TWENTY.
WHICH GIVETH -0.006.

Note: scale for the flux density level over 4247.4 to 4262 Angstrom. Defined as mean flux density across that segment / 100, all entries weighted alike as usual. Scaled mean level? 0.0095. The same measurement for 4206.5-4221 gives 0.0093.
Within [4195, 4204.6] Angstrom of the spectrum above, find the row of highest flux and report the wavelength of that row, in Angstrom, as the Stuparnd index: 4204.13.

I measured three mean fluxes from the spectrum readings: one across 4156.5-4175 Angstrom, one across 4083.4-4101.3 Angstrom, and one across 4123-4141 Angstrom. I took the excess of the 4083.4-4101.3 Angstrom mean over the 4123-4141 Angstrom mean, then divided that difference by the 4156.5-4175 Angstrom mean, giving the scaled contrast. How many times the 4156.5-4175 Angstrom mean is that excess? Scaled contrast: 0.031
